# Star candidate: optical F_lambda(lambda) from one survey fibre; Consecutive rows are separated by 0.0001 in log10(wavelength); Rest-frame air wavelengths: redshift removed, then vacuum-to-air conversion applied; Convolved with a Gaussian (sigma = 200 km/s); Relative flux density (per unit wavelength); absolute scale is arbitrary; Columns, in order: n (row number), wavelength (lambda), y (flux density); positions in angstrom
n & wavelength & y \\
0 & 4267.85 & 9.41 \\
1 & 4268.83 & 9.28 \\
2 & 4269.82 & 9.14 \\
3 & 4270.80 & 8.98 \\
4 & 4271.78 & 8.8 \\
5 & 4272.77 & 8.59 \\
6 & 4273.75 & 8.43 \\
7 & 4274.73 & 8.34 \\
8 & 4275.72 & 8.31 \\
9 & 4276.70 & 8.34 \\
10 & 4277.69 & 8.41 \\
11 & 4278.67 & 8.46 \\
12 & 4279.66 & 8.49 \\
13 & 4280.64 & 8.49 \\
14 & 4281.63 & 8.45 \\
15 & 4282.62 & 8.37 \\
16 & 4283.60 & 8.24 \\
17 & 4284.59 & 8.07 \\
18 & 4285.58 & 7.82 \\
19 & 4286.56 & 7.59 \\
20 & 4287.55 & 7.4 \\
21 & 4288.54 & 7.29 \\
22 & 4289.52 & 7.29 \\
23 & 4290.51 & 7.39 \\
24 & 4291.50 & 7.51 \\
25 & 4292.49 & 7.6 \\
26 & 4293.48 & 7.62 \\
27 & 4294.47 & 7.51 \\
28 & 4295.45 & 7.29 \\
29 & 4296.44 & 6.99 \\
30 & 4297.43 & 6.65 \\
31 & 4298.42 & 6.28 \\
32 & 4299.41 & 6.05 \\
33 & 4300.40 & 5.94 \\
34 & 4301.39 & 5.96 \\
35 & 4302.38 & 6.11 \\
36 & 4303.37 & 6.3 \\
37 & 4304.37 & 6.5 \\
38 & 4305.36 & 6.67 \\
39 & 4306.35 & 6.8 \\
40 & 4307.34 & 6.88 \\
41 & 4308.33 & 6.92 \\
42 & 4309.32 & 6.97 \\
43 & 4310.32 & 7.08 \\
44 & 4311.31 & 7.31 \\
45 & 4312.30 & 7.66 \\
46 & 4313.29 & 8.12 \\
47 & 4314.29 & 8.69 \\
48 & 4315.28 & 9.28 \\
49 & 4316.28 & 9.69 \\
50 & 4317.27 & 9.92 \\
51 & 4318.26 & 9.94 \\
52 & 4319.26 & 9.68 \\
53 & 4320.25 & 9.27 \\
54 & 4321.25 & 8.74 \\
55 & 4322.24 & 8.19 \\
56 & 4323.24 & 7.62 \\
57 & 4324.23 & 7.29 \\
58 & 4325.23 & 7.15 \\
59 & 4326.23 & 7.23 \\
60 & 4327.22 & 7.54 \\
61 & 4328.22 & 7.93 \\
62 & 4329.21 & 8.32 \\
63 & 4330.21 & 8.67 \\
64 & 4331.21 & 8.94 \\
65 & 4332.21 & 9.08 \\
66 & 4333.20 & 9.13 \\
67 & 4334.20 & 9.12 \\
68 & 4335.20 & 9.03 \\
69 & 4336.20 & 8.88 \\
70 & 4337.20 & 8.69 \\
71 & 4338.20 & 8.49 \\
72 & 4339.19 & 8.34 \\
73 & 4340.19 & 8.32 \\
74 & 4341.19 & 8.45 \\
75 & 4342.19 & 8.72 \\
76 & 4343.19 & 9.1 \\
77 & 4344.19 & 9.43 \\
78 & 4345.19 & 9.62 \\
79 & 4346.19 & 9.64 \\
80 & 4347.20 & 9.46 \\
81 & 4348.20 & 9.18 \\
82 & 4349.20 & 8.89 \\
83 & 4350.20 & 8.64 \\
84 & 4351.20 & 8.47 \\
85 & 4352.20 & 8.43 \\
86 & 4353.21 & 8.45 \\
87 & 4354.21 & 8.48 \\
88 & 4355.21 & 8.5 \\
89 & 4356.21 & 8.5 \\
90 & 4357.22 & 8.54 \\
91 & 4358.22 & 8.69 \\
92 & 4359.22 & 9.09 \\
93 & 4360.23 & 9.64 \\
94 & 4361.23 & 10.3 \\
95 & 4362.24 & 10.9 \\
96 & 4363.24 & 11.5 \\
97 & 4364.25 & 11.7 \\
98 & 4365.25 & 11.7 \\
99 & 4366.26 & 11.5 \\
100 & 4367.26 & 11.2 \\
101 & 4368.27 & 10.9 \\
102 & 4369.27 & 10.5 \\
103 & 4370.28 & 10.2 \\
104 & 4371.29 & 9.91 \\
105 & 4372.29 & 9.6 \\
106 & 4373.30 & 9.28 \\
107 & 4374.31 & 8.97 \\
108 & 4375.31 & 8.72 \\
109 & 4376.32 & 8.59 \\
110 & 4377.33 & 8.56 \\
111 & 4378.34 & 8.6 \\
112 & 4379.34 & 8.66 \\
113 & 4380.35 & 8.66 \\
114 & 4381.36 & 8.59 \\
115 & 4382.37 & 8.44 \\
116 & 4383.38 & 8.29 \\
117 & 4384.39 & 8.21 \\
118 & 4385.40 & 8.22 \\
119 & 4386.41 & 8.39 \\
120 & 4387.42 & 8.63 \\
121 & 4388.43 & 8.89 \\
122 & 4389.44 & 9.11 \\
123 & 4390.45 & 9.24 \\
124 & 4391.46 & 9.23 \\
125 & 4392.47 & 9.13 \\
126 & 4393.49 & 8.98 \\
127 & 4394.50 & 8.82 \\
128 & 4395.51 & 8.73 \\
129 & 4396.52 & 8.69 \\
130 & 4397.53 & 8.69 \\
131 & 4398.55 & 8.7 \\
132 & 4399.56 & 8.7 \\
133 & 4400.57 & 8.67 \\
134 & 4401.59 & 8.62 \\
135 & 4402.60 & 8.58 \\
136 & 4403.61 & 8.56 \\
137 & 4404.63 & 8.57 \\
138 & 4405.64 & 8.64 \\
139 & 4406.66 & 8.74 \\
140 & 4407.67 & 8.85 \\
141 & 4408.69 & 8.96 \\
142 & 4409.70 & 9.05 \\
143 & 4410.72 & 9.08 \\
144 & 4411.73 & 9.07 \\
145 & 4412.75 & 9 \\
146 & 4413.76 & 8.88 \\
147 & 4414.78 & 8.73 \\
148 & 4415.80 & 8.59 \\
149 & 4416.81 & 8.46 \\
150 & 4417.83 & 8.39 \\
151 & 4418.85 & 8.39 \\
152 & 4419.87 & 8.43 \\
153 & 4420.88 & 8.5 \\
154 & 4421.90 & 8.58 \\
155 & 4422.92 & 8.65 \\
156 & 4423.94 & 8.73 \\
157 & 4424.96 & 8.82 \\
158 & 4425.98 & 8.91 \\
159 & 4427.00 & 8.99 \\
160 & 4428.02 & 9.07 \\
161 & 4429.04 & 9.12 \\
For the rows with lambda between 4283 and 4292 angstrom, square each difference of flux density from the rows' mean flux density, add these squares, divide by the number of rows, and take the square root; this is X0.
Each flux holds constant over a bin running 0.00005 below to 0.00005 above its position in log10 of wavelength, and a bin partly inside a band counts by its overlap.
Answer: 0.33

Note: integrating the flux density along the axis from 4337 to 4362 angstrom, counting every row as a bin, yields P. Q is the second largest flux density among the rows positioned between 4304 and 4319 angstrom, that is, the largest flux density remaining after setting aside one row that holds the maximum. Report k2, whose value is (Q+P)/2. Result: 116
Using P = 223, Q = 9.92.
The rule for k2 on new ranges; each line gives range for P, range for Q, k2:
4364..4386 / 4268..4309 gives 109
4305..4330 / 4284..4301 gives 105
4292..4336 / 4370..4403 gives 176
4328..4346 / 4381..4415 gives 84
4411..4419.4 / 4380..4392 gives 41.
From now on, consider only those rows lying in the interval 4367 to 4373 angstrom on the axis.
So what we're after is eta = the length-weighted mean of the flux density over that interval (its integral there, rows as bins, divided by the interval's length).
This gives 10.3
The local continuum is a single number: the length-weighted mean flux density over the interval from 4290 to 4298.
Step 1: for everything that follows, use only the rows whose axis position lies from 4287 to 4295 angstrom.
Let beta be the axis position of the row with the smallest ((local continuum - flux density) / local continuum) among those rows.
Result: 4293.48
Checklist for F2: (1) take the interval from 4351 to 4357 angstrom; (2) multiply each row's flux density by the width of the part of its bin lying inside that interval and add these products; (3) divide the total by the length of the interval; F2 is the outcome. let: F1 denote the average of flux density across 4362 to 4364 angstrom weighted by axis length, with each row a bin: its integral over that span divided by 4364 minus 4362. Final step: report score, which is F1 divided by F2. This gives 1.3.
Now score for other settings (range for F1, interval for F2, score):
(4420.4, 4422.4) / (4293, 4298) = 1.2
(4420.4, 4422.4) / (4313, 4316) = 1.0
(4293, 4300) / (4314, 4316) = 0.8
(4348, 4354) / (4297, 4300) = 1.4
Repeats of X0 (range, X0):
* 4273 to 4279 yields 0.05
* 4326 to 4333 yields 0.65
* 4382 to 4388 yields 0.15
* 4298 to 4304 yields 0.14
